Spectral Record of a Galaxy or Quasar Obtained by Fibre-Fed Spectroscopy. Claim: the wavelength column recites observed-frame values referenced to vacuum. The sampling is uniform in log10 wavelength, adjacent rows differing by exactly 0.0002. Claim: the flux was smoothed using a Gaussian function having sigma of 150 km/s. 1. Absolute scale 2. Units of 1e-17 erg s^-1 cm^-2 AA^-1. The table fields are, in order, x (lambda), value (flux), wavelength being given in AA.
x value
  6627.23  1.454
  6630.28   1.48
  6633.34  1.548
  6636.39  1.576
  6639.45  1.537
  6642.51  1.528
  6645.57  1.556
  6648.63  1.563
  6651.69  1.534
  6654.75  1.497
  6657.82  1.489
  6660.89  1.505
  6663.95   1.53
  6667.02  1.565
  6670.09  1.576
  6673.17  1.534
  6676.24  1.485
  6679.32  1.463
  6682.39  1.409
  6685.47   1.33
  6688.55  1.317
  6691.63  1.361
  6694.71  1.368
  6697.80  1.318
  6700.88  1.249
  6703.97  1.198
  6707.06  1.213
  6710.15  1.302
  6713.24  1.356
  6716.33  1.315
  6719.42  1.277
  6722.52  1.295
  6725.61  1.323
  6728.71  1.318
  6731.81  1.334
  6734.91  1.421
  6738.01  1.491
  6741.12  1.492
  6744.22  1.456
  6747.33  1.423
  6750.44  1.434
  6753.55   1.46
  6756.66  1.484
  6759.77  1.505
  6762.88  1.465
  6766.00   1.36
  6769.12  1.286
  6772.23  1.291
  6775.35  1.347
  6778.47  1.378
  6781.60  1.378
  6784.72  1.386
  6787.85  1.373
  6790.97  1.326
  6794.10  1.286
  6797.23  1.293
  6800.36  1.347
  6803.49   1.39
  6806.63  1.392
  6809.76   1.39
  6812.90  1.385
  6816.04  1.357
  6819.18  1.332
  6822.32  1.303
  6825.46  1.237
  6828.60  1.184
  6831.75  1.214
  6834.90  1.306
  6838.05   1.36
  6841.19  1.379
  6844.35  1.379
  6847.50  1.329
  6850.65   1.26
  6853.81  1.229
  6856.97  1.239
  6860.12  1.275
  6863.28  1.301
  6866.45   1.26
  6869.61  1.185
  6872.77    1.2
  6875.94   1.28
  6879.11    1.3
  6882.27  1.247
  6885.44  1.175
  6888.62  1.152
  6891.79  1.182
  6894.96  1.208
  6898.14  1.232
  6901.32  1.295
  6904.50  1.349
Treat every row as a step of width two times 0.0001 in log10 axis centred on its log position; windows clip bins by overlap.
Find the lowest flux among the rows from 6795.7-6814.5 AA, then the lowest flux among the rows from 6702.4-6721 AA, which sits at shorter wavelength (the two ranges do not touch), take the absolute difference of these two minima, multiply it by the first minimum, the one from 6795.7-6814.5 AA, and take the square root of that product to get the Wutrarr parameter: 0.35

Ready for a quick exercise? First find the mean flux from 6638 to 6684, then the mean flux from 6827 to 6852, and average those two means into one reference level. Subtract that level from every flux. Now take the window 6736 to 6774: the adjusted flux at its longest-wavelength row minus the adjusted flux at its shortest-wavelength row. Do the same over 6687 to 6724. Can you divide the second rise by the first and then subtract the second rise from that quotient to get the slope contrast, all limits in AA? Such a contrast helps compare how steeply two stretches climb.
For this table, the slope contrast 0.1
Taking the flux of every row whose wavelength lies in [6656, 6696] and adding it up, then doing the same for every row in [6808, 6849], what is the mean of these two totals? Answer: 18.0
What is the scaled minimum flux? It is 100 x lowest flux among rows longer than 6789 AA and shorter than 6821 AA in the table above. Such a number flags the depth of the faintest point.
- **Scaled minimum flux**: 129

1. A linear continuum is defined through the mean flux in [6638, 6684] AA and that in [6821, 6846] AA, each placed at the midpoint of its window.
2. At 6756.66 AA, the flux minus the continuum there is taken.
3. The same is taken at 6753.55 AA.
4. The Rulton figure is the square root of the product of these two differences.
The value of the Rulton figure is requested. 0.074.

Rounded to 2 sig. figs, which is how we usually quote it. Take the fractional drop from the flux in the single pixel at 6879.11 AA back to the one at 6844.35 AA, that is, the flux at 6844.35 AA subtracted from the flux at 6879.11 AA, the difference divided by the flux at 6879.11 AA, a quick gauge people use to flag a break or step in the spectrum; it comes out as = -0.061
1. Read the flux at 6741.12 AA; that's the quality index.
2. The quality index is 1.492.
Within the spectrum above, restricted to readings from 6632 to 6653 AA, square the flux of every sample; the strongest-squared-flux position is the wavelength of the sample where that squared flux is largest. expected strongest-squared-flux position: 6636.39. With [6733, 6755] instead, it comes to 6741.12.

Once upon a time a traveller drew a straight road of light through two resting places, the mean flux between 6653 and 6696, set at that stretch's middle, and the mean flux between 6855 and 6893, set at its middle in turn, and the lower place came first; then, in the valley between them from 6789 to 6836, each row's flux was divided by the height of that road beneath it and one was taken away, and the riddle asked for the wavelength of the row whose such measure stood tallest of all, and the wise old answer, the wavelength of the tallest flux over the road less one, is 6809.76 AA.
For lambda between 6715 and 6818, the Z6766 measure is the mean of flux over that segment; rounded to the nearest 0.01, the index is 1.38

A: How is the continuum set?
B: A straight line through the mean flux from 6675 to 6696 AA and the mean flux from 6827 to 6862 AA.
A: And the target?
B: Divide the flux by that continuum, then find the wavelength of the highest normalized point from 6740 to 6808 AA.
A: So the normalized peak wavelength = 6759.77 AA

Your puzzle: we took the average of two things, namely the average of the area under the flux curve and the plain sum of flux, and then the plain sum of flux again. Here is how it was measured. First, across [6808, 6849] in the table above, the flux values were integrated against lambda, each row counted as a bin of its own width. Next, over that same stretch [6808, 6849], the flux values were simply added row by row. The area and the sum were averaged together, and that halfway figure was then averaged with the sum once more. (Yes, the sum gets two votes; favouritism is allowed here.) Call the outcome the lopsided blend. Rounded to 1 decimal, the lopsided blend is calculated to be 26.4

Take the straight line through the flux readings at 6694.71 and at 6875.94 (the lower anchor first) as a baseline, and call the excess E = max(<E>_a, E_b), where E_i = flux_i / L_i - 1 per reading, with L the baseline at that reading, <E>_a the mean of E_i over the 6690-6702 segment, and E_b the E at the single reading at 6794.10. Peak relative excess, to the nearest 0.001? -0.026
